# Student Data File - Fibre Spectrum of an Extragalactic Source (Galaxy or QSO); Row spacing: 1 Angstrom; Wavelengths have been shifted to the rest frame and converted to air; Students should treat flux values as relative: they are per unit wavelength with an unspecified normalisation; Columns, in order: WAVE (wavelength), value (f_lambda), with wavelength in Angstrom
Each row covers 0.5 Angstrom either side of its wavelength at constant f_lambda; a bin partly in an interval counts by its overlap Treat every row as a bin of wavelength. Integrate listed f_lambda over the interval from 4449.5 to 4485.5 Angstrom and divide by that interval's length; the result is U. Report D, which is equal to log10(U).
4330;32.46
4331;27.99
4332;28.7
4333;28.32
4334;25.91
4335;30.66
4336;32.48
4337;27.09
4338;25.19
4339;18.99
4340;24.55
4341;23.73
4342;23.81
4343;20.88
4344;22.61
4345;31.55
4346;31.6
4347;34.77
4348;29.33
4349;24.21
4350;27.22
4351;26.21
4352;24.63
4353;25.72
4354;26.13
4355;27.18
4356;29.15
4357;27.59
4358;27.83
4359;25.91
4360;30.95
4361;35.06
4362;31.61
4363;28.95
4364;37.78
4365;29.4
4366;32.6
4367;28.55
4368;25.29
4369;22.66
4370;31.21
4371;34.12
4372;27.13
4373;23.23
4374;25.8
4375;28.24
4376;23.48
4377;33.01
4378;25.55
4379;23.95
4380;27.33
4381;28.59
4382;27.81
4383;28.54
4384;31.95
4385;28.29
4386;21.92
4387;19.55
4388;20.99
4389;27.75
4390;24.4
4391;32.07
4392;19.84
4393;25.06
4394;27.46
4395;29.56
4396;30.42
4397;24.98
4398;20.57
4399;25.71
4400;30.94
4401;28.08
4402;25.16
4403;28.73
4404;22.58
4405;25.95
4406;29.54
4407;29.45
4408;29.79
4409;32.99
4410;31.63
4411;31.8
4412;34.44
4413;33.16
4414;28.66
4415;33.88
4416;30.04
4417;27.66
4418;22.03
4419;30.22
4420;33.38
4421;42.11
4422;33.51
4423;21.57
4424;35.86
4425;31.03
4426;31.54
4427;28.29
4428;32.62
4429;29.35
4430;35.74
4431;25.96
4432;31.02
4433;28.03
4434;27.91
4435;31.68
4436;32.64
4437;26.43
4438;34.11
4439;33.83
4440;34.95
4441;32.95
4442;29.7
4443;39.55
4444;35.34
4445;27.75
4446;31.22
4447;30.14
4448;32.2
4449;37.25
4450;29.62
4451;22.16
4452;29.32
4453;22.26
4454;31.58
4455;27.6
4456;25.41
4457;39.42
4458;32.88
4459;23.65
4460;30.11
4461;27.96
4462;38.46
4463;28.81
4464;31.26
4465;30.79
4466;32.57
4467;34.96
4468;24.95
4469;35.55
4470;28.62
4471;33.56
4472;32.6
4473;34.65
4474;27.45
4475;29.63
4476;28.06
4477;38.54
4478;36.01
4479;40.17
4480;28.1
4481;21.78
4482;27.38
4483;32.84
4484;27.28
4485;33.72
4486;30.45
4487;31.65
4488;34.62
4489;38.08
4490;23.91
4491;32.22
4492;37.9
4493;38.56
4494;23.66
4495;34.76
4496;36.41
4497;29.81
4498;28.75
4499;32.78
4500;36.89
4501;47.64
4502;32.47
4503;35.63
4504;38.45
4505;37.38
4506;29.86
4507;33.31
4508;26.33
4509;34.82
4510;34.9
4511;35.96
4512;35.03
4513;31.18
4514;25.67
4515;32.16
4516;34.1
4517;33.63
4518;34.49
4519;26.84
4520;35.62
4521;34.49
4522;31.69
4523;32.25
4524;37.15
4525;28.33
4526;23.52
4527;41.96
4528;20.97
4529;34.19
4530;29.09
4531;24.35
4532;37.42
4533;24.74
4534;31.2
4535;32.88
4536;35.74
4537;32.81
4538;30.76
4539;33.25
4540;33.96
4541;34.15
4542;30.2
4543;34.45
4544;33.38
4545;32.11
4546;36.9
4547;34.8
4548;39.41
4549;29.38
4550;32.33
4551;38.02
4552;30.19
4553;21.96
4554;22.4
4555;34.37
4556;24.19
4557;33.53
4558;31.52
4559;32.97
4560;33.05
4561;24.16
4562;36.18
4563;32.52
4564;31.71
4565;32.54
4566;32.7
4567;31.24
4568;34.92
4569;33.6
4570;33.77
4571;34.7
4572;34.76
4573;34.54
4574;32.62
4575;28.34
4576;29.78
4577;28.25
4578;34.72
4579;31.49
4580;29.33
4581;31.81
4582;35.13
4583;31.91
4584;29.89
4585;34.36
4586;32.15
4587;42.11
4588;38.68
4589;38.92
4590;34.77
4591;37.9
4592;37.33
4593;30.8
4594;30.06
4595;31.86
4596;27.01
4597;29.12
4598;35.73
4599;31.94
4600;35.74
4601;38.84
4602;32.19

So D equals 1.48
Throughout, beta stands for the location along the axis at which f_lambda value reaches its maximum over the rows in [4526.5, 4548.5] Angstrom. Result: 4527 Angstrom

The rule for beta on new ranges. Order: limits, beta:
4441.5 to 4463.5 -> 4443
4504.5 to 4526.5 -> 4505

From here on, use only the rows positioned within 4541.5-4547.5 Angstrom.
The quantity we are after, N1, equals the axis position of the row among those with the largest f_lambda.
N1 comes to 4546 Angstrom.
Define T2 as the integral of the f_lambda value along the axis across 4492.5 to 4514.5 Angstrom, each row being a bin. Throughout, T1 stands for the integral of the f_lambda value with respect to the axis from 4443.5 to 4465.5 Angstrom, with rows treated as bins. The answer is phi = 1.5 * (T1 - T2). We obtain -113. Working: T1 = 665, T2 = 740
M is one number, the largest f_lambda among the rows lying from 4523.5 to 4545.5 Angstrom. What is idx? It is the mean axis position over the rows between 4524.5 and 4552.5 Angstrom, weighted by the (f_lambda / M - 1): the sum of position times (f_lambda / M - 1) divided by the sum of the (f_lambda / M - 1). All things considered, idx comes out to 4537.1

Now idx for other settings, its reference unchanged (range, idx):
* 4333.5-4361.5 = 4347.0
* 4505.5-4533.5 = 4520.2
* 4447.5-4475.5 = 4461.0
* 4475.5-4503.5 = 4488.3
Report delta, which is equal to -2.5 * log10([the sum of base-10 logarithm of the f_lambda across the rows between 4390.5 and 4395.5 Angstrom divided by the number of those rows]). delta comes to -0.383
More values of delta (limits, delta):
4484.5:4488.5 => -0.449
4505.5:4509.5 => -0.433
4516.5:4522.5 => -0.450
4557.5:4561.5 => -0.425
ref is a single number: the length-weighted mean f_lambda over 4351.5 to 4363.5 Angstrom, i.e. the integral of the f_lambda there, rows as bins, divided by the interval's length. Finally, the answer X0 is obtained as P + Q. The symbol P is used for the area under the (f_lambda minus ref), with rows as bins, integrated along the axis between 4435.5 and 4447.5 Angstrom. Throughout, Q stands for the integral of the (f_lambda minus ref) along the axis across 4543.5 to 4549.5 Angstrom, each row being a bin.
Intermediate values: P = 48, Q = 36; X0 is 84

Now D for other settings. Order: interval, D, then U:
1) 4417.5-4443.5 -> 1.50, 31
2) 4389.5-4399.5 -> 1.42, 26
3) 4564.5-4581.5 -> 1.51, 32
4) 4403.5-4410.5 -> 1.46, 29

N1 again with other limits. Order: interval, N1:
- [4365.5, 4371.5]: 4371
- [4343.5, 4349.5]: 4347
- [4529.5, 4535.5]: 4532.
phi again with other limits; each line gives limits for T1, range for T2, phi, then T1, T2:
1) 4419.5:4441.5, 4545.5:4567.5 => -2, 695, 696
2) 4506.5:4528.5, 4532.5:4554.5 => -1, 704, 705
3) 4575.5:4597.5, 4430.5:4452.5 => 65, 727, 684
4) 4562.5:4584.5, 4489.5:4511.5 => -48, 710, 742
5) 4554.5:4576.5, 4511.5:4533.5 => 28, 708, 689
